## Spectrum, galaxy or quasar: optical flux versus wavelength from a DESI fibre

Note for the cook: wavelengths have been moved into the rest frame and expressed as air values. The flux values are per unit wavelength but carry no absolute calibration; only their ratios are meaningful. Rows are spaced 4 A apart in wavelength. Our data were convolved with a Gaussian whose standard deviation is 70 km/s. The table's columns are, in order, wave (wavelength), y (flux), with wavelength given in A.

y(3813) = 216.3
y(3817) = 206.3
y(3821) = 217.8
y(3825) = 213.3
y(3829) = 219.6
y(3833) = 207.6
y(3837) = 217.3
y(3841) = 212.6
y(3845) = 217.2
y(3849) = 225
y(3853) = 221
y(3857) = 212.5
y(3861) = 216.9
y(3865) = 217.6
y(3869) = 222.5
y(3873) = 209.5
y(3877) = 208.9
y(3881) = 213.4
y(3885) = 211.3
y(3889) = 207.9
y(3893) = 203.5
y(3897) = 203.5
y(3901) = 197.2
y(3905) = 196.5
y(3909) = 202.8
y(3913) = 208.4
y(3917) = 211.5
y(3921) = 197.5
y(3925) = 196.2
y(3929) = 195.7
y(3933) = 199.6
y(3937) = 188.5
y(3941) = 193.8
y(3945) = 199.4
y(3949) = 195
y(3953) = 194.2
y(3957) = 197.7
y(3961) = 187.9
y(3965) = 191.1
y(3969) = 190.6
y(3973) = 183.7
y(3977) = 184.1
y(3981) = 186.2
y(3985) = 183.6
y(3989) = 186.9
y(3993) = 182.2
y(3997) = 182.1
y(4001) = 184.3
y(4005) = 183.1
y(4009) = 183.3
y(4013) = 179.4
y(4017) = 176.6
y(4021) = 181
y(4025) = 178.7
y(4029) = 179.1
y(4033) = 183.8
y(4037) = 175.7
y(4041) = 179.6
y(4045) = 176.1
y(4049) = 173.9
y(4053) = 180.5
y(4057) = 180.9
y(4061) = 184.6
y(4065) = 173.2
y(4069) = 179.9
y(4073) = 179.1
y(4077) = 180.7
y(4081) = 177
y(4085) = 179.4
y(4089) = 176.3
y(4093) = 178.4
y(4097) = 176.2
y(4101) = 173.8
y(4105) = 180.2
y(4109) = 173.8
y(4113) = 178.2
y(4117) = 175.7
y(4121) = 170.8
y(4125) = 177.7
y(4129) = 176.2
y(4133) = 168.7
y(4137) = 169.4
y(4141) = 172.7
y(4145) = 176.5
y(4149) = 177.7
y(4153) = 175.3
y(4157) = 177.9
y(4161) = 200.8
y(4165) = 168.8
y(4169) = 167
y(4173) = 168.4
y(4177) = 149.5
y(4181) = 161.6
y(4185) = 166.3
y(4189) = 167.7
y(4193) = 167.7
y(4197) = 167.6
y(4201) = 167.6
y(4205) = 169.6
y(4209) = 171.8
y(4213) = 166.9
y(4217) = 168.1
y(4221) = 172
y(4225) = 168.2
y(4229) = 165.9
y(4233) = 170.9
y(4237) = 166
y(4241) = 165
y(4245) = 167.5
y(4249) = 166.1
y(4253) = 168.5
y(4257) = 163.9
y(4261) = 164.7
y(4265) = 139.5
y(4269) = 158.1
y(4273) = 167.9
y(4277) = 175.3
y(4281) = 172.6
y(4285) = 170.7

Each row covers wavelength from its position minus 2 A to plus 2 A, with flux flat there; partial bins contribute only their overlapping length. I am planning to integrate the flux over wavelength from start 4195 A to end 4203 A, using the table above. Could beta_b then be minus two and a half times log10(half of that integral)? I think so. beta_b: -7.07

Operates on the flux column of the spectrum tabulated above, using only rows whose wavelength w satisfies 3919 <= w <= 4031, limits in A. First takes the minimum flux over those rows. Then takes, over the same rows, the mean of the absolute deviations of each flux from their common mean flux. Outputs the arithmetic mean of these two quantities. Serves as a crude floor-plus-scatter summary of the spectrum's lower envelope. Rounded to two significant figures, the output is 91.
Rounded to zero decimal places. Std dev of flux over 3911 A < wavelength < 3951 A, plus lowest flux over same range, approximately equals 195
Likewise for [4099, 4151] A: 172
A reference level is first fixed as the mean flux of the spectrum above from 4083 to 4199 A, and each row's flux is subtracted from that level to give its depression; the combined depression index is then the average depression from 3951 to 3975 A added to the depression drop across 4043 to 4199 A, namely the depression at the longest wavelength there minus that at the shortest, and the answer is -9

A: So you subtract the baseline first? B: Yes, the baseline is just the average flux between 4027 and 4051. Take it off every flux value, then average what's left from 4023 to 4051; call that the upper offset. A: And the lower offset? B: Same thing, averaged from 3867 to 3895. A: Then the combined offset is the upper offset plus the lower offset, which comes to 33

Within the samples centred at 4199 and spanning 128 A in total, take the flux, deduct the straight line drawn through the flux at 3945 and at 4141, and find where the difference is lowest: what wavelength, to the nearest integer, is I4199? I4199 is 4177 A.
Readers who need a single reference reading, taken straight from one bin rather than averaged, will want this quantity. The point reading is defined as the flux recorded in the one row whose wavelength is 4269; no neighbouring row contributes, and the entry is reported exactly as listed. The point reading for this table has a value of 158.1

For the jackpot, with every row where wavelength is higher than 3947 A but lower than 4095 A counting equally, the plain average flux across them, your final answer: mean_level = 182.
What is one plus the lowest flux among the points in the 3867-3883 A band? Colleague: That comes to 210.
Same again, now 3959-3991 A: 185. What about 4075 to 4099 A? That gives 177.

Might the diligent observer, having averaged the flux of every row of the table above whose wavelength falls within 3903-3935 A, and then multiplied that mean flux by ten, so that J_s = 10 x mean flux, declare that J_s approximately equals 2010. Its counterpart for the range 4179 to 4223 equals 1679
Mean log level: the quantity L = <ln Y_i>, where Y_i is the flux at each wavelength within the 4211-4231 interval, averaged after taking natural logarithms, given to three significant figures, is 5.13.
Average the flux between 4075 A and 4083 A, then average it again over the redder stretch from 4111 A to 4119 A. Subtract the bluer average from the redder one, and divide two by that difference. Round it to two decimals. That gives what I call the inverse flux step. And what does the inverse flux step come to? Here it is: -1.05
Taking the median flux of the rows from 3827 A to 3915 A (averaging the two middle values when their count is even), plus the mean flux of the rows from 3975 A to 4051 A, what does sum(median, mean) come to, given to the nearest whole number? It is 393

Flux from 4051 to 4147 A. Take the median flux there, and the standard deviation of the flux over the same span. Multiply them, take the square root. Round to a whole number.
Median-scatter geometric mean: 26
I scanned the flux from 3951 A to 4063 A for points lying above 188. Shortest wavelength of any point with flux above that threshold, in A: 3953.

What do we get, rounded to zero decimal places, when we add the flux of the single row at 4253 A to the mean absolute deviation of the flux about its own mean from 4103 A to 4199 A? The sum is 175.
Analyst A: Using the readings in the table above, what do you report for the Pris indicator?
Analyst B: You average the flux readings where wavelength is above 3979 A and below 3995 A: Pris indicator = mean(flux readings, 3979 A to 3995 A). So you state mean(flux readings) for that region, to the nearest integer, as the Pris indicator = 185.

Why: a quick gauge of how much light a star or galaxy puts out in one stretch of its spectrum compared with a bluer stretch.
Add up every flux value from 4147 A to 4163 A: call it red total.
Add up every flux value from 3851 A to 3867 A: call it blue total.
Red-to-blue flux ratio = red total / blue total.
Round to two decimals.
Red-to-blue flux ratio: 0.84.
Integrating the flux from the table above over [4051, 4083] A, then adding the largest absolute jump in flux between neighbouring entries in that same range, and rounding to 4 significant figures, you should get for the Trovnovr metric 5755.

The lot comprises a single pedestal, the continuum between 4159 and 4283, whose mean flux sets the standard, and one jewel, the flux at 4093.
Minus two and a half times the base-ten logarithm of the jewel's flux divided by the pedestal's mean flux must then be -0.071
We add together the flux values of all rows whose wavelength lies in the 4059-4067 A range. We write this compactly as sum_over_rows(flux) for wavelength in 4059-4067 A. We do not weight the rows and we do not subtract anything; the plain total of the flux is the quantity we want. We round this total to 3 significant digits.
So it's 358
